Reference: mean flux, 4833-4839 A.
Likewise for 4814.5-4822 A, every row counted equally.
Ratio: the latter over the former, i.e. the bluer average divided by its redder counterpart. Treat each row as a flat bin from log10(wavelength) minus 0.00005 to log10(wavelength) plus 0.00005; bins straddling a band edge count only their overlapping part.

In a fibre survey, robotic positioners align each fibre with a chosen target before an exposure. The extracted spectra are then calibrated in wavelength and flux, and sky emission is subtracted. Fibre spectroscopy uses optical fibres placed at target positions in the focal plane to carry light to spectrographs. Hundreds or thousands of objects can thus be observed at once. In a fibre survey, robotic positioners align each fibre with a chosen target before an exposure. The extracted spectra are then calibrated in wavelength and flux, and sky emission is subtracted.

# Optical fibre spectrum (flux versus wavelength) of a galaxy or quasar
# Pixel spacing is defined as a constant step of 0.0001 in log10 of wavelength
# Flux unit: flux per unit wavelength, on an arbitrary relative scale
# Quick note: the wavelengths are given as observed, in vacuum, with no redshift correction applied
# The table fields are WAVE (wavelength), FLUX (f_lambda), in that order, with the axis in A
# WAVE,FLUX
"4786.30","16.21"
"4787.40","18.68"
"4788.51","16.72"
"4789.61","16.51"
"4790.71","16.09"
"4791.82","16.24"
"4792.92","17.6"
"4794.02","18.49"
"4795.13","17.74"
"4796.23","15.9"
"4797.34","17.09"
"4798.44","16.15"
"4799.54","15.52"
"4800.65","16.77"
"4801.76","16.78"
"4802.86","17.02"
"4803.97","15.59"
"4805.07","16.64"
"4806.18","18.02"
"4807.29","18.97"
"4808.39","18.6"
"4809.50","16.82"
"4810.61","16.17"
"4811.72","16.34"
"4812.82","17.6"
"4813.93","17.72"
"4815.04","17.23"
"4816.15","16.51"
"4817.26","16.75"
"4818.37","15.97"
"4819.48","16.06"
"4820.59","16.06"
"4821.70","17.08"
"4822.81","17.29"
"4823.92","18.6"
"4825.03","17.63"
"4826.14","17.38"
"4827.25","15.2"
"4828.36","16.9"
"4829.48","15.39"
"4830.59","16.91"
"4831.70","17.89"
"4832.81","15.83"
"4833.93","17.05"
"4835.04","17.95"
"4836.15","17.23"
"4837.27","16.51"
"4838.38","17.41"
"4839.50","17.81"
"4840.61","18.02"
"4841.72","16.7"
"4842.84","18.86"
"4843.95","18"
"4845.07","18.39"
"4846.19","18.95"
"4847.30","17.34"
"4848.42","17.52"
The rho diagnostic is 0.96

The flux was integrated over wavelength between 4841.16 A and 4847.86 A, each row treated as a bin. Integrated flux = 121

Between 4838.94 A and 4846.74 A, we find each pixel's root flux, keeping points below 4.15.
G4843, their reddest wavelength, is 4841.72 A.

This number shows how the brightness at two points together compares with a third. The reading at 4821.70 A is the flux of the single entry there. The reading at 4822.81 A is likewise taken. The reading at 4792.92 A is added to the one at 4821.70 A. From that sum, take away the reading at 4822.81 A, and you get 17.4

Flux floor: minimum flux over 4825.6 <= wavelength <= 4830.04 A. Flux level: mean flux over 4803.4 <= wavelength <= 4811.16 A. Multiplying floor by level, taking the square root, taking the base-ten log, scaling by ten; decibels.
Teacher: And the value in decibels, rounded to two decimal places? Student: 12.09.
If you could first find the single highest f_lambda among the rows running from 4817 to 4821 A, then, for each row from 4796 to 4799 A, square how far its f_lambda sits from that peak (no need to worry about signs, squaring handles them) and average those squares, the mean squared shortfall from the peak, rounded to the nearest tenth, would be 0.4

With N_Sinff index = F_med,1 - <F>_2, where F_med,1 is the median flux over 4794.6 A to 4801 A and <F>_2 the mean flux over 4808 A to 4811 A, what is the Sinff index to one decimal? -0.7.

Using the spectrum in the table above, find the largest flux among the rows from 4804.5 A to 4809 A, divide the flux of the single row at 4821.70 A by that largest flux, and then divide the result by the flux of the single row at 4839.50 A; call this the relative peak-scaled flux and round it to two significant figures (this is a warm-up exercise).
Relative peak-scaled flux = 0.051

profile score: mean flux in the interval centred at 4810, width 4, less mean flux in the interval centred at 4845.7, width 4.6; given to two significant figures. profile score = -1.2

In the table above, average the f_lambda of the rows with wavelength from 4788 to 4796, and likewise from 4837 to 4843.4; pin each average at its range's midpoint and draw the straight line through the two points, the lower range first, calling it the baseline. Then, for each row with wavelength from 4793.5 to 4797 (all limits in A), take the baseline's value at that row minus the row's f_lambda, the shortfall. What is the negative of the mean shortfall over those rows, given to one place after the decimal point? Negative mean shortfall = 0.3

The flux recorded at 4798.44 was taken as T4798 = 16.15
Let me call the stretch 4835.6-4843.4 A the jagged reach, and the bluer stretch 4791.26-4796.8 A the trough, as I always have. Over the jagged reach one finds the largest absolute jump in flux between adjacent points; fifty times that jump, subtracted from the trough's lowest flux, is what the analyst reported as -92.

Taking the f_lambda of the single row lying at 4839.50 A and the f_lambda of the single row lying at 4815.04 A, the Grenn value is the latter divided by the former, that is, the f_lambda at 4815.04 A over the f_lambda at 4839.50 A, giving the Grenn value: 0.97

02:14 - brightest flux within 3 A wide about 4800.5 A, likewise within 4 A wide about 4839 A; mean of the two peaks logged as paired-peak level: 17.4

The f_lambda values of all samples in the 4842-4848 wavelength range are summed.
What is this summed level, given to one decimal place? 91.5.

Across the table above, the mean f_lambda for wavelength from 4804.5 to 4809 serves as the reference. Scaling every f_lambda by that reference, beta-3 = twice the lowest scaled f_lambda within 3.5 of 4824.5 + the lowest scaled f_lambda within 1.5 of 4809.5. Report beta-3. 2.58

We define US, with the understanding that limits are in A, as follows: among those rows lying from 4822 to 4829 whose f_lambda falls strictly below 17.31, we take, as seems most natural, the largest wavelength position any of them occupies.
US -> 4828.36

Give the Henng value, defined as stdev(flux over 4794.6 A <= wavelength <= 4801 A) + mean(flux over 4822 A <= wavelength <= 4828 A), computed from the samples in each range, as 18.0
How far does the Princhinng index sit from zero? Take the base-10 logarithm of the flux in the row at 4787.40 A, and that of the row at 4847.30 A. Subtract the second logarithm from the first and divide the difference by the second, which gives 0.03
